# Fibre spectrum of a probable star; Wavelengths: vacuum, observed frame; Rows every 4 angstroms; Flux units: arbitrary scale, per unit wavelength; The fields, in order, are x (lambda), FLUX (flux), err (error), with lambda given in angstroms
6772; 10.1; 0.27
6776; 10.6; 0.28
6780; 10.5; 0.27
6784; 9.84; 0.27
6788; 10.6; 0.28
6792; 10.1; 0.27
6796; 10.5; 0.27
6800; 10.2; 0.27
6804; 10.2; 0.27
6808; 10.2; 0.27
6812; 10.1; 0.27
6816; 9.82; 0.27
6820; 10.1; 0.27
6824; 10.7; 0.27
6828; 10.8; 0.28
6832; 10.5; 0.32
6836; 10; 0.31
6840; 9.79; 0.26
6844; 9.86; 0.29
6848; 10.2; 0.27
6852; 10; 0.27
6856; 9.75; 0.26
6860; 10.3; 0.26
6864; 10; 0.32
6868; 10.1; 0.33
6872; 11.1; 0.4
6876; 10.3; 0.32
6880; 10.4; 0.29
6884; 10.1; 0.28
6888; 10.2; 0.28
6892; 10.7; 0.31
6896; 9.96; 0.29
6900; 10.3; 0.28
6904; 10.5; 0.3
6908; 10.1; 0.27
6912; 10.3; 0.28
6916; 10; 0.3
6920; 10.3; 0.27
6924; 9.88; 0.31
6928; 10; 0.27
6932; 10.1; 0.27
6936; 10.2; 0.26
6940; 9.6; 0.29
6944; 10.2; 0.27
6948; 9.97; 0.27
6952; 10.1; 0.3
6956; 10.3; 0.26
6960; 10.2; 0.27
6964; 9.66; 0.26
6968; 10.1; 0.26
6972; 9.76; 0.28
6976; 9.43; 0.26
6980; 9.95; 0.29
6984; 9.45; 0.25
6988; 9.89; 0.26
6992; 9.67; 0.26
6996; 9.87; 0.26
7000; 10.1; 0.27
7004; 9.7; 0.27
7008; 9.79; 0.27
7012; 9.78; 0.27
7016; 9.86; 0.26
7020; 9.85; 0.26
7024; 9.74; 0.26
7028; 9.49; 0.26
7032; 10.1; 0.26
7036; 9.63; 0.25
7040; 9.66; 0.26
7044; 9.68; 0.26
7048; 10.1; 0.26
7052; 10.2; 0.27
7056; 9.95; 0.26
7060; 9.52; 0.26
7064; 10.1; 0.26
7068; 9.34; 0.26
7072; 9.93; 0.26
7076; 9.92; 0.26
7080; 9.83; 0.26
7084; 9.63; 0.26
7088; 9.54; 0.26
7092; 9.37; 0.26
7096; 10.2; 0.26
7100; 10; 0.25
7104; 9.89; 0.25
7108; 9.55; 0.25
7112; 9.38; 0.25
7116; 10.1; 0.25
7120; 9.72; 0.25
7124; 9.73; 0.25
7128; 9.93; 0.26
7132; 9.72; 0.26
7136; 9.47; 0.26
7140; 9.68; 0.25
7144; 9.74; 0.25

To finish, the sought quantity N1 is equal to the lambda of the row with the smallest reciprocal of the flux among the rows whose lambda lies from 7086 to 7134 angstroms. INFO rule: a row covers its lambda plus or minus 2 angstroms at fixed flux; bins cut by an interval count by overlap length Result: 7096 angstroms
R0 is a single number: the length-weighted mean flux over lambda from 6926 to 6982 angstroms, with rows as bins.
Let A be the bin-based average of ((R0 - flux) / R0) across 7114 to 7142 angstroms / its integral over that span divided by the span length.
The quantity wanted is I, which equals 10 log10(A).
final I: -16.9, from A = 0.021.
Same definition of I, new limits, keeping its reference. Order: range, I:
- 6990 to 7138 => -17.3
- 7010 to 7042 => -16.9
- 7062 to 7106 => -17.6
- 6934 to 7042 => -19.4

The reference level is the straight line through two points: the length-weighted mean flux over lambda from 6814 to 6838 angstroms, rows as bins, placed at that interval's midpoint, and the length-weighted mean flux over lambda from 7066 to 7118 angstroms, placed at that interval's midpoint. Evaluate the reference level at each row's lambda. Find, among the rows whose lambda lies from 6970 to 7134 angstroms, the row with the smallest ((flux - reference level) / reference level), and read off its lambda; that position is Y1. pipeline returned 6976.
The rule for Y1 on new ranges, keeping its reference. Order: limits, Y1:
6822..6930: 6856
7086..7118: 7092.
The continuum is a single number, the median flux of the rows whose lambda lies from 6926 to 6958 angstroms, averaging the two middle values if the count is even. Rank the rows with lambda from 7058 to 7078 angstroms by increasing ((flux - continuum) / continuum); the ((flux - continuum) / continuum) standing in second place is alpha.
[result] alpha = -0.06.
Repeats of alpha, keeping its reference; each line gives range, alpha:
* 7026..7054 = -0.05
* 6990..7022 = -0.04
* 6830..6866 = -0.03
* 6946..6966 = -0.01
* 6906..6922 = 0.00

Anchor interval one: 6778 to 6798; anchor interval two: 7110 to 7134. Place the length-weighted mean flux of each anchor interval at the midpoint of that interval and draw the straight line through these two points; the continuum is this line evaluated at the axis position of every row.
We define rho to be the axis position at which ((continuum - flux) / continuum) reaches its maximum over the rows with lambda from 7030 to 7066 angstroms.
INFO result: 7060 angstroms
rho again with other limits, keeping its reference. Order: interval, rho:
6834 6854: 6840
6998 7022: 7004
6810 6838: 6816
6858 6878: 6864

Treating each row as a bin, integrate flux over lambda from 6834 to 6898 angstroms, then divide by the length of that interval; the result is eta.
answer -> 10.2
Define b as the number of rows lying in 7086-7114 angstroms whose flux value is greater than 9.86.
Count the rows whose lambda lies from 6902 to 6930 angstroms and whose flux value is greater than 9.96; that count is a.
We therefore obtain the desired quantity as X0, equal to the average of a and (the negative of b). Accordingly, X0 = 1.5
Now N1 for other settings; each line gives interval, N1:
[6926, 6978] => 6956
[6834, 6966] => 6872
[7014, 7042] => 7032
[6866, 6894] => 6872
